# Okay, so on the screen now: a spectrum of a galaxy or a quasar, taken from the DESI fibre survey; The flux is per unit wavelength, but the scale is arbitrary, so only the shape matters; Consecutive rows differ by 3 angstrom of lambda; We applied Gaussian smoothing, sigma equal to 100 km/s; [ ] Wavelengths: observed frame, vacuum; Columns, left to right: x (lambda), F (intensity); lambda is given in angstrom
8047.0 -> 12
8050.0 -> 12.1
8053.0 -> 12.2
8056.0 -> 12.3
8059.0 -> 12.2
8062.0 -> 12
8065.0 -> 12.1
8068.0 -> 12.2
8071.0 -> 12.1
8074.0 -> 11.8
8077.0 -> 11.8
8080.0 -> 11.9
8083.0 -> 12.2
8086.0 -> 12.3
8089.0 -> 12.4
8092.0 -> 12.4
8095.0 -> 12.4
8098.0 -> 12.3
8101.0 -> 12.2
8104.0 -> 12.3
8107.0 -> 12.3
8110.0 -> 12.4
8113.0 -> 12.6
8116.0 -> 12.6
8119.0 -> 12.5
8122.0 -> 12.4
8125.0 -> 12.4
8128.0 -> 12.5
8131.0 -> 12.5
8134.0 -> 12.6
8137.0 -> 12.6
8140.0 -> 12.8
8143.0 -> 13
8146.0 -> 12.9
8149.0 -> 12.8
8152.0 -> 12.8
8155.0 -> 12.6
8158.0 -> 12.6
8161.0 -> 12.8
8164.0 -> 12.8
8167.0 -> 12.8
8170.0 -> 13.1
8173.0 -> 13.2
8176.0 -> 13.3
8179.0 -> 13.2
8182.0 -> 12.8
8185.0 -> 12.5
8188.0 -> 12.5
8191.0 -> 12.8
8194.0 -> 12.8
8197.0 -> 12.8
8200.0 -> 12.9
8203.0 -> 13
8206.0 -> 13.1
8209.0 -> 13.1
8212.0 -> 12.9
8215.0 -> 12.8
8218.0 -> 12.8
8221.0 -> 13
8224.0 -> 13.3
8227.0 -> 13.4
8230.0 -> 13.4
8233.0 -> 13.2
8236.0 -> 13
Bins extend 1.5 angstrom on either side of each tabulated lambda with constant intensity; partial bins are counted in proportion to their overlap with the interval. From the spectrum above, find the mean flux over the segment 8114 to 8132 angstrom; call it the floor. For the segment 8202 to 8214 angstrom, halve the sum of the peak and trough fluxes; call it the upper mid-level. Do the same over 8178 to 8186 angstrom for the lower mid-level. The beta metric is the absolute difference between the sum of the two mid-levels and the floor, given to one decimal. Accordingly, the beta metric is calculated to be 13.4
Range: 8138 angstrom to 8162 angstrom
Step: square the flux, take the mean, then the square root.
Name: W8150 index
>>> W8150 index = 12.8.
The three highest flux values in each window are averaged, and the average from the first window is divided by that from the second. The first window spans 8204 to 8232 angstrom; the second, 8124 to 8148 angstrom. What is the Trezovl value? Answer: 1.04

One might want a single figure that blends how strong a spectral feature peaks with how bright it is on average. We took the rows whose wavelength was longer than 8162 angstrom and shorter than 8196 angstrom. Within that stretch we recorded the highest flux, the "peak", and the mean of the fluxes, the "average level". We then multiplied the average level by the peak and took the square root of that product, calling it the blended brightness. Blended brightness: 13.1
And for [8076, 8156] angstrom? 12.7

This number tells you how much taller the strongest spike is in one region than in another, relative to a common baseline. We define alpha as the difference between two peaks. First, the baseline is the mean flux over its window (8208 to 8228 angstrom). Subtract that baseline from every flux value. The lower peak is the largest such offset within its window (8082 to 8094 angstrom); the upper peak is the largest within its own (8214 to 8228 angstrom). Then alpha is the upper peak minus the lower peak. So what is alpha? 1.0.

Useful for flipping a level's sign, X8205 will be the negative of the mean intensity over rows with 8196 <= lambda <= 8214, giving -13.0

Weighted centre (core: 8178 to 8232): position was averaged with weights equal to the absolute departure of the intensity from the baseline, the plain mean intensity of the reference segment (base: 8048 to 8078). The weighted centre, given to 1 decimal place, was 8207.3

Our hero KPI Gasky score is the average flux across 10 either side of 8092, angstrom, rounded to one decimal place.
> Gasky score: 12.3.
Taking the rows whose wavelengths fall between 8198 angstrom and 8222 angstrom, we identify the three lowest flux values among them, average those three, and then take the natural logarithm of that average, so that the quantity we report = 2.552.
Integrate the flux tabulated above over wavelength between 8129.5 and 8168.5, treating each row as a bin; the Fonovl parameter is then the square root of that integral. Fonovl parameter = 22.3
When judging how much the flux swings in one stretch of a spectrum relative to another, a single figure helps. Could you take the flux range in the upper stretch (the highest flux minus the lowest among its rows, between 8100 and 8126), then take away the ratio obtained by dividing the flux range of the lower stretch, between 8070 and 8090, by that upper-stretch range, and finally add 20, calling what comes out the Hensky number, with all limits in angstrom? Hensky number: 18.9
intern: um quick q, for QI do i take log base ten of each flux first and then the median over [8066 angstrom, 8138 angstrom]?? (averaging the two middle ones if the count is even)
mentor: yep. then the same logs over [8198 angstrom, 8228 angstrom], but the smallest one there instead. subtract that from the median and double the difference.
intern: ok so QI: -0.028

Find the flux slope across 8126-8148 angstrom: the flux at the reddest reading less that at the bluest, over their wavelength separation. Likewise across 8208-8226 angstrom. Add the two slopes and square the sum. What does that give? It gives 0.0013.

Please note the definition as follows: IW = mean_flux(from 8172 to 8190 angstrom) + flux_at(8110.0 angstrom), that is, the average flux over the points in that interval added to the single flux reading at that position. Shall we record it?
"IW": 25.3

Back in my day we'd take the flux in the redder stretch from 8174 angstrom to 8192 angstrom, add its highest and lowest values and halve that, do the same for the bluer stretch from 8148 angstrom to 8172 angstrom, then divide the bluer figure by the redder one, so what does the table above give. 0.996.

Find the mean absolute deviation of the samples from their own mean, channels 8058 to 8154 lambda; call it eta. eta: 0.23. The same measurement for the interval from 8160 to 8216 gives 0.18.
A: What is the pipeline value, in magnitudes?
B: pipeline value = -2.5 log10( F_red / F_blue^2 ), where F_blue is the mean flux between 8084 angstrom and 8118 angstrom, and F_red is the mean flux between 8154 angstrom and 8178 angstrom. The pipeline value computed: 2.69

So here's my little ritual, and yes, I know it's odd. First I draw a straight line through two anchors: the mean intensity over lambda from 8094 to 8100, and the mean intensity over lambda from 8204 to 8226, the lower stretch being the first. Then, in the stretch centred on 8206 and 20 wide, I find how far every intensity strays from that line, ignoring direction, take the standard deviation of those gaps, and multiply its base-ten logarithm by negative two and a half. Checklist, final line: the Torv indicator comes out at 3.1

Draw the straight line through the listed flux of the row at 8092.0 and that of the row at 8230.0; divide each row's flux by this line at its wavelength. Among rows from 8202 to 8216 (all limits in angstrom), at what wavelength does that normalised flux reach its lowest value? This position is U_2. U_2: 8215.0 angstrom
